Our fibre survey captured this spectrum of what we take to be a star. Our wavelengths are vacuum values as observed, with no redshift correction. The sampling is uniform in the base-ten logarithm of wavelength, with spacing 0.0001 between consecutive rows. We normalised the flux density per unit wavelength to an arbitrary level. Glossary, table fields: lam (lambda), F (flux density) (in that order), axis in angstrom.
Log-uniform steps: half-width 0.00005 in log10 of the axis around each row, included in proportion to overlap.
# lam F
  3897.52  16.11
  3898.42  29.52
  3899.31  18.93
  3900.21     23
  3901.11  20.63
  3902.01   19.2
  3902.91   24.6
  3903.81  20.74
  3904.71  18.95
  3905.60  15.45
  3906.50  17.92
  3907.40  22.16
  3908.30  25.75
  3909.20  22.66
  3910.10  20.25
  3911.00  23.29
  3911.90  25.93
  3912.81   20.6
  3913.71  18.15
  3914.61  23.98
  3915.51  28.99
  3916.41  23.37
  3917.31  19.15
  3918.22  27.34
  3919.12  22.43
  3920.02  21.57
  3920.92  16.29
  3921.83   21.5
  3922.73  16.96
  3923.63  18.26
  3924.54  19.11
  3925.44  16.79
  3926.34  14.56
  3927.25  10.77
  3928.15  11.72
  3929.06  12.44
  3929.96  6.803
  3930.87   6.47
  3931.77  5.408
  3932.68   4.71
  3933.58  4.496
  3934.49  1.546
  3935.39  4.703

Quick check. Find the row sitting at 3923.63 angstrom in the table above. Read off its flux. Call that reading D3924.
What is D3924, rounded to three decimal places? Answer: 18.260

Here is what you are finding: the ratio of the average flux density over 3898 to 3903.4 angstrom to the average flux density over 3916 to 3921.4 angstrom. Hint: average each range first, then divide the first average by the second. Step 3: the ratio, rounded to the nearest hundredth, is 1.04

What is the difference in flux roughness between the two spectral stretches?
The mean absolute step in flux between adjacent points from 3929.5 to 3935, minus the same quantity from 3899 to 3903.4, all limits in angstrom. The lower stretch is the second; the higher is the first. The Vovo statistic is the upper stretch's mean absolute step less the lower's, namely -2.3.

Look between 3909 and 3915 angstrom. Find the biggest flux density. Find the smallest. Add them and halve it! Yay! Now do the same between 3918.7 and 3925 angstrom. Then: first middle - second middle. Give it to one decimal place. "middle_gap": 2.7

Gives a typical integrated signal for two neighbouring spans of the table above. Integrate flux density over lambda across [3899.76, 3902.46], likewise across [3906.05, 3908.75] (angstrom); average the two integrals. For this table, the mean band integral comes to 57.8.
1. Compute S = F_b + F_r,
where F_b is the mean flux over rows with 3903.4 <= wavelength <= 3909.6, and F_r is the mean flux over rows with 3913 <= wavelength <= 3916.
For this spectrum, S 44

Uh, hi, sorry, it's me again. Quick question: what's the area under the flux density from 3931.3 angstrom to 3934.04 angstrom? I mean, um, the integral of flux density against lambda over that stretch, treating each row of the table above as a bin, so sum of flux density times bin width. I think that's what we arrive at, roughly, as 13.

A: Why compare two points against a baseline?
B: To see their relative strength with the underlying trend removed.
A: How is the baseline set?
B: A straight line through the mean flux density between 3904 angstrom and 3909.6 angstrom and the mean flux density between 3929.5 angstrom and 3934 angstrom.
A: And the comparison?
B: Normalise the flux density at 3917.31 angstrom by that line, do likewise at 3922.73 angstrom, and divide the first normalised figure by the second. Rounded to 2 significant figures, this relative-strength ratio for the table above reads 0.87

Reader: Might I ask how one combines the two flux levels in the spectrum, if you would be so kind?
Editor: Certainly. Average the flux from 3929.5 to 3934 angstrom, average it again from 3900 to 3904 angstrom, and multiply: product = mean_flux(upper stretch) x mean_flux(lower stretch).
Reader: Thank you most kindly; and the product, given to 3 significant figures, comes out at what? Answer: 121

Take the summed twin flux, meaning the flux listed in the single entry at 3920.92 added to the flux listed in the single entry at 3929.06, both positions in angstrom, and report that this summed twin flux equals 29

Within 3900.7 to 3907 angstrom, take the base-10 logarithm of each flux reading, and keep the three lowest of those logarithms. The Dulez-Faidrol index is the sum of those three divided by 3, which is 1.24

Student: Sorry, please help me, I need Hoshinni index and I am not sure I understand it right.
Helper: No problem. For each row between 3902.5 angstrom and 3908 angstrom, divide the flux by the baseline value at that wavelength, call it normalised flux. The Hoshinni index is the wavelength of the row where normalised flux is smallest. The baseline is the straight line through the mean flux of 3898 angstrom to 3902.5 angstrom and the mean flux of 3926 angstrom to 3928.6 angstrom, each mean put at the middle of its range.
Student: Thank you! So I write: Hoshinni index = 3905.60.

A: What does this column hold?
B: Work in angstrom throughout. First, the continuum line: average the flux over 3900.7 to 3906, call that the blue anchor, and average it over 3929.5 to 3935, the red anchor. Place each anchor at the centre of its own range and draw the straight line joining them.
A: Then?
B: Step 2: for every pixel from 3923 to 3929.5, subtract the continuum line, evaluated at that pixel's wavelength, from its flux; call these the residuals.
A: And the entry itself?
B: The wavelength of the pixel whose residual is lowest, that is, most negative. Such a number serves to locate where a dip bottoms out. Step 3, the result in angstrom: 3927.25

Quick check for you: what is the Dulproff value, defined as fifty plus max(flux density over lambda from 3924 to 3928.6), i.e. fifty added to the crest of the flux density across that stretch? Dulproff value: 69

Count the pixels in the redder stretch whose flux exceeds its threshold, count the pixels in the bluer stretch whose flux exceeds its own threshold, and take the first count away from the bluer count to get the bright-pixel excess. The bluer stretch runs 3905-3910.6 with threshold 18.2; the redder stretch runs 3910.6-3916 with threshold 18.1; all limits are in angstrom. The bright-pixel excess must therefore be -2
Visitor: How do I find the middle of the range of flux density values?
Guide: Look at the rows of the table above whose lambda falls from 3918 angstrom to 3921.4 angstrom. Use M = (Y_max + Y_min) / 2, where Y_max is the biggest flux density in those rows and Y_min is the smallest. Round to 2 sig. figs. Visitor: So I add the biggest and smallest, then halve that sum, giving 22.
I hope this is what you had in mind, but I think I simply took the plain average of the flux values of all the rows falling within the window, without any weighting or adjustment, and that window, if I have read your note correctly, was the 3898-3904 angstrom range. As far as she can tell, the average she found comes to 22.4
